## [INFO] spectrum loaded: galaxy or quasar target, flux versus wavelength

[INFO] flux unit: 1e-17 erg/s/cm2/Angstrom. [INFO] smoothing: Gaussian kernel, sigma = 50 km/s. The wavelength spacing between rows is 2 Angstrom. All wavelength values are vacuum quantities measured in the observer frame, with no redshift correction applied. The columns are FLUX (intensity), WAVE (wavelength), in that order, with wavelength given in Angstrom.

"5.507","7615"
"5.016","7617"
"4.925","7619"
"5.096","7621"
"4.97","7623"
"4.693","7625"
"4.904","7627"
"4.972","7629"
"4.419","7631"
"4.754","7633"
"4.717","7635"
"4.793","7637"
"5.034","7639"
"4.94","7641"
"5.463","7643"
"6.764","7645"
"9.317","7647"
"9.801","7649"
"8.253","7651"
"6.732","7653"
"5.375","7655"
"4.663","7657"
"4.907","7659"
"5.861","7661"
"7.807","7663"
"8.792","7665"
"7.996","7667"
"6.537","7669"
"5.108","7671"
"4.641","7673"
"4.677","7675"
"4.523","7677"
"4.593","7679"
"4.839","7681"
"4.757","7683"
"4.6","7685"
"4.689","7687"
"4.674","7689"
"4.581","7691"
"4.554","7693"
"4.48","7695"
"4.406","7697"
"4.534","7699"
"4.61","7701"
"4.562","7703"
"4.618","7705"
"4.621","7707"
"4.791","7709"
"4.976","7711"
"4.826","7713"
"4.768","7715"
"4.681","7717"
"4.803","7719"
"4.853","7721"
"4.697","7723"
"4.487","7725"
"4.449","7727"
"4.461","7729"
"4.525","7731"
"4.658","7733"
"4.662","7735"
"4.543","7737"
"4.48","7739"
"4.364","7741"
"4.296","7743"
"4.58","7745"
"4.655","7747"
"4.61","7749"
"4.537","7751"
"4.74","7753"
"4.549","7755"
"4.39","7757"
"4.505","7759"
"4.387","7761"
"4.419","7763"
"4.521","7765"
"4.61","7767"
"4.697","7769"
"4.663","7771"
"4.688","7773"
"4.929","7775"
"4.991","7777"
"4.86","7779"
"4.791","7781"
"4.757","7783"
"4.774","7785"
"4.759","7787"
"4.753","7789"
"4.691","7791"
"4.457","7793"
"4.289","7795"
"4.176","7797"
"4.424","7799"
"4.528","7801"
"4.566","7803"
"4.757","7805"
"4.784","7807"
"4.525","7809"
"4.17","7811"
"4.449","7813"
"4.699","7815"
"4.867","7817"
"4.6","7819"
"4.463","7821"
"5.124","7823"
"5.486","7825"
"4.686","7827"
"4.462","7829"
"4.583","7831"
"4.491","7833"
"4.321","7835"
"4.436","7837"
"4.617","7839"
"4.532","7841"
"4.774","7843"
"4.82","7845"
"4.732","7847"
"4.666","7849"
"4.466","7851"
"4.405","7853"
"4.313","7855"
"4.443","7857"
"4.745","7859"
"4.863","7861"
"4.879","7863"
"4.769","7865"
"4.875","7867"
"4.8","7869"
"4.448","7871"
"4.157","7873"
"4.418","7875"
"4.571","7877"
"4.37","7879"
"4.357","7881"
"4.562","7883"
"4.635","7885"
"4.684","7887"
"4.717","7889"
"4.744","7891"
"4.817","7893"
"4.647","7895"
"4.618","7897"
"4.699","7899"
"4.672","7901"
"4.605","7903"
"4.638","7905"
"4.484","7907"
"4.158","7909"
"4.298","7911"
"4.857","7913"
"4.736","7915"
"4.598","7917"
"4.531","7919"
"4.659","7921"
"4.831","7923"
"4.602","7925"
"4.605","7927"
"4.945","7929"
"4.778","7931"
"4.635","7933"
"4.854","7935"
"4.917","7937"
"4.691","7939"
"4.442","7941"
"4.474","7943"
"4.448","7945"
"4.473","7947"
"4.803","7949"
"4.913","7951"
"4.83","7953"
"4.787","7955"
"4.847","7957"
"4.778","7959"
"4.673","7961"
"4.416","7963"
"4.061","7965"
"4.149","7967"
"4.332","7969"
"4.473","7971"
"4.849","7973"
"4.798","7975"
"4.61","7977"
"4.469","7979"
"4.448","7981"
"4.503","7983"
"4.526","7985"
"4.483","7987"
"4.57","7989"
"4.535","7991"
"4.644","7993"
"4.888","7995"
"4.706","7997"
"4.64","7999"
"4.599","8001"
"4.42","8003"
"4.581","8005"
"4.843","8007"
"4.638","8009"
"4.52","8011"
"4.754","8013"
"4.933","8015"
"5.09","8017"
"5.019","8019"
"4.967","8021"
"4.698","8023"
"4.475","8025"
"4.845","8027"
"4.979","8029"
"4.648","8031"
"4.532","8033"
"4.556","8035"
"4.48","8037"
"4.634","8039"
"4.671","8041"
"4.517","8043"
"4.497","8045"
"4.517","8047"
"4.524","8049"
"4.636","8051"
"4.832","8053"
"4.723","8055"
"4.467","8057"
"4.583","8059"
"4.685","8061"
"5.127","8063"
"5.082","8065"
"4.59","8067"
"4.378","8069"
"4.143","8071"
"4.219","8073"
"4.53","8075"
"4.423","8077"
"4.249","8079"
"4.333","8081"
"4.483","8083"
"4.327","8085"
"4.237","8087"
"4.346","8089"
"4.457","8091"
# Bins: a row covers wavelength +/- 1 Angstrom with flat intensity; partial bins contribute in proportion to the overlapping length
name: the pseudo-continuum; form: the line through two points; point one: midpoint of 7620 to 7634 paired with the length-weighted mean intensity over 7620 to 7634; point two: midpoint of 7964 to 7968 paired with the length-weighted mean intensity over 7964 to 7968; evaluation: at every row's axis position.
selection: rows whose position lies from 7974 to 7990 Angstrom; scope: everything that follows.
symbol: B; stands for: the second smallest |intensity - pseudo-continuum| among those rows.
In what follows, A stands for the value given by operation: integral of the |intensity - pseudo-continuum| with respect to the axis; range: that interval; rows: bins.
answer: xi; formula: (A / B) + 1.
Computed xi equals 21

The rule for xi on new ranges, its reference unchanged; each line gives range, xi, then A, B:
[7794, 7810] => 42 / 3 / 0.07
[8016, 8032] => 21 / 14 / 0.68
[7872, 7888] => 45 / 3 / 0.08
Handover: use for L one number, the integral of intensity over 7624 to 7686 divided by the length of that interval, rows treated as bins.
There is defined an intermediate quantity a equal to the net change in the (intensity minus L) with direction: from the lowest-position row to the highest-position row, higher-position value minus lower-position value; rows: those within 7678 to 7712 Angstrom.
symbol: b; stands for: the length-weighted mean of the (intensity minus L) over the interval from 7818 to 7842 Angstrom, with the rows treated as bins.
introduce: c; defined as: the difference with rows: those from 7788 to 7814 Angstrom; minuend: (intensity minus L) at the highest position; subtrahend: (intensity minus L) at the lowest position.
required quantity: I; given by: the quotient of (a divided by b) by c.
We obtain 1.1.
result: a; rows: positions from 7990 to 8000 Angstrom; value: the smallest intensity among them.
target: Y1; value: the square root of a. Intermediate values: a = 4.535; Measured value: 2.13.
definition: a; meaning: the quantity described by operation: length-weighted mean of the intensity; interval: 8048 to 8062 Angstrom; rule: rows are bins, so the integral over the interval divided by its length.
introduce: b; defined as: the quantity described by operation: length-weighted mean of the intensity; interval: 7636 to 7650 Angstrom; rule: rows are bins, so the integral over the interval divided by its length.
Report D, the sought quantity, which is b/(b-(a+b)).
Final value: -1.42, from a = 4.6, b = 6.6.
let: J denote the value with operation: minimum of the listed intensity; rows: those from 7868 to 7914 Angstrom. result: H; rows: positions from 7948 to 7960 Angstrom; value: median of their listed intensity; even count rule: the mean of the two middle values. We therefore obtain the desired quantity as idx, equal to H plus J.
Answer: 9.0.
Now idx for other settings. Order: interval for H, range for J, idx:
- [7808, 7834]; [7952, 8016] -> 8.6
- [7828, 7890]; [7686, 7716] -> 9.0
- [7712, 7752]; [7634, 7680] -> 9.1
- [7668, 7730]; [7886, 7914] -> 8.8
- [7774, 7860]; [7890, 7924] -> 8.8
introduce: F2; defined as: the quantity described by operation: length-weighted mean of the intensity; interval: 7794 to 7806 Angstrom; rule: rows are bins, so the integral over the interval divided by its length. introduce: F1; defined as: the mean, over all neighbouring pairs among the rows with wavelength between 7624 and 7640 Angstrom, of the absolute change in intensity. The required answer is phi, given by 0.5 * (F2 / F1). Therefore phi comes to 10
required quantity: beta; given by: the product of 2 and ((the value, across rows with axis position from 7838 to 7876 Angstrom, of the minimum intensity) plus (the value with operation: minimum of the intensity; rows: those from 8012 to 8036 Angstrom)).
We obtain 17.26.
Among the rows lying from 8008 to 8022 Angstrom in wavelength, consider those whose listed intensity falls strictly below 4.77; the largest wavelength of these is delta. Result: 8013 Angstrom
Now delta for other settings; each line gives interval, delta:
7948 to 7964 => 7963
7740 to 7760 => 7759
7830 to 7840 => 7839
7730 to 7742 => 7741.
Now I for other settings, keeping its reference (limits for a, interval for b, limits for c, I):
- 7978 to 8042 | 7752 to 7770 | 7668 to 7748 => 0.1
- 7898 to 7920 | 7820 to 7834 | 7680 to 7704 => -0.6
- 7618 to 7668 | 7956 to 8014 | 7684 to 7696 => 21.3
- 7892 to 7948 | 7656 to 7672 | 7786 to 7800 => 1.5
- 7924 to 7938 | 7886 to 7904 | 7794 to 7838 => -2.0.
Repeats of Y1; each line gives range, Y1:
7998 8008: 2.10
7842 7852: 2.11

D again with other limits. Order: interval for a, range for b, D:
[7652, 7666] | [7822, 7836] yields -0.75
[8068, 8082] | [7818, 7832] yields -1.10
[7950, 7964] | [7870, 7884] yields -0.93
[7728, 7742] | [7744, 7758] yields -1.01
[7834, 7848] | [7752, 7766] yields -0.98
